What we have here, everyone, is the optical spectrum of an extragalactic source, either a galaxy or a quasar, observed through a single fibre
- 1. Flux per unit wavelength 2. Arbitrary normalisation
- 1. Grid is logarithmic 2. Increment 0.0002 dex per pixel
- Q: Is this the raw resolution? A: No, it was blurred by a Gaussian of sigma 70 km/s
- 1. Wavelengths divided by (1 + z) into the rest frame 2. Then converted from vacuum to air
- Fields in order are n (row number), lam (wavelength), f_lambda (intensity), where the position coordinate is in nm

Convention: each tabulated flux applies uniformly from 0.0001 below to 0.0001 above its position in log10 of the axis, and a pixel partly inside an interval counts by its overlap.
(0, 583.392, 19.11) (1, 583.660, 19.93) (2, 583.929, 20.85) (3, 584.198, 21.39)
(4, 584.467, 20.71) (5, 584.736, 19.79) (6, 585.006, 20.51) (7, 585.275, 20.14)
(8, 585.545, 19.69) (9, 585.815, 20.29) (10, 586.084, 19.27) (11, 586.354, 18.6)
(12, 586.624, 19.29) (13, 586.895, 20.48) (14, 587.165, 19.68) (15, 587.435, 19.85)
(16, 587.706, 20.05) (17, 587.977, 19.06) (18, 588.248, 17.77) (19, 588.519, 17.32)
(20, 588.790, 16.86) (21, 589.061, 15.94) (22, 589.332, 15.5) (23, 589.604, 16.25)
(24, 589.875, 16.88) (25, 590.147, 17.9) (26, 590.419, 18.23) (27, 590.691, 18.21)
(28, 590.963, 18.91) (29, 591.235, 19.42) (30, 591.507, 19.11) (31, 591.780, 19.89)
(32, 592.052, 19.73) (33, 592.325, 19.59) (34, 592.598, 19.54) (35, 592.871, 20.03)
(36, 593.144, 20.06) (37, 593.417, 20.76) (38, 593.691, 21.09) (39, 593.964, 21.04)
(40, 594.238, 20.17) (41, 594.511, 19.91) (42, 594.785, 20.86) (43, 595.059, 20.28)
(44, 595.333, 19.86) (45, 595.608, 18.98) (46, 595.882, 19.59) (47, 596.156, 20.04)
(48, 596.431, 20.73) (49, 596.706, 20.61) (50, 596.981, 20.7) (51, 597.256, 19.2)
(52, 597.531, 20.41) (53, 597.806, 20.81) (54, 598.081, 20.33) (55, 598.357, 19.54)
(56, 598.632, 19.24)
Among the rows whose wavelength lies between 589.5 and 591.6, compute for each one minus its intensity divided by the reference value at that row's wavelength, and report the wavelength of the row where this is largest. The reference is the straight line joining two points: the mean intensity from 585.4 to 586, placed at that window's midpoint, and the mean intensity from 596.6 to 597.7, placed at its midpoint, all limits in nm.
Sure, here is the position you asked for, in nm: 589.604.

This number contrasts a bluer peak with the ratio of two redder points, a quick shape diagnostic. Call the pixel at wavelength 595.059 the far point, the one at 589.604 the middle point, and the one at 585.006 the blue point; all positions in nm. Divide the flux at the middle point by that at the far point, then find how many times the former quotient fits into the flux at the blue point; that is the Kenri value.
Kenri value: 26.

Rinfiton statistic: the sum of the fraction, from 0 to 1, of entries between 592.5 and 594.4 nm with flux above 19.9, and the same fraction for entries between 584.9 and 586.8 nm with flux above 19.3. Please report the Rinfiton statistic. 1.4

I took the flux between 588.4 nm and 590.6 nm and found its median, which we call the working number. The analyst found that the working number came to 16.9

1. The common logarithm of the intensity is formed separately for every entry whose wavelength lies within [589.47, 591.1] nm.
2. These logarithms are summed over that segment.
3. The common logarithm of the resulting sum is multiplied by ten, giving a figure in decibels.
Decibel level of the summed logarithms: 8.74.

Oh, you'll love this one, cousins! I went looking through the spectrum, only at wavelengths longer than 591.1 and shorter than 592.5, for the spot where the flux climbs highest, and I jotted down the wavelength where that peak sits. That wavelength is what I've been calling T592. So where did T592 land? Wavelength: 591.780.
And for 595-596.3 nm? 595.059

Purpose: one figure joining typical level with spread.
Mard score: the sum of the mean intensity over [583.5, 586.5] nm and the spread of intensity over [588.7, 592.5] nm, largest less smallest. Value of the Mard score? 24.5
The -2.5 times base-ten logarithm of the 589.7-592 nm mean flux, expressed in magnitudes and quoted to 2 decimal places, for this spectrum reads -3.17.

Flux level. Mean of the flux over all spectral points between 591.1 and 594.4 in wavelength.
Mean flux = 20.0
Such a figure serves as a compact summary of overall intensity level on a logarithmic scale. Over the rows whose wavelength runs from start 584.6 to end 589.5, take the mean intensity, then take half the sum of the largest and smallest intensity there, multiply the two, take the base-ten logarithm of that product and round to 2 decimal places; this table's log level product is 2.53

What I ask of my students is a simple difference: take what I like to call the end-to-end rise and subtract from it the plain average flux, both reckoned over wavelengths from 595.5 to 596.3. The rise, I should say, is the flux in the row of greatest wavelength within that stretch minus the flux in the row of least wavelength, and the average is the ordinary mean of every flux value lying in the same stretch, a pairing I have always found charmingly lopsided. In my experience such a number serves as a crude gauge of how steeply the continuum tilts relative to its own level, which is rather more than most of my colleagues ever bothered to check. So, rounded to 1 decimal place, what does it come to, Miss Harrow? -18.5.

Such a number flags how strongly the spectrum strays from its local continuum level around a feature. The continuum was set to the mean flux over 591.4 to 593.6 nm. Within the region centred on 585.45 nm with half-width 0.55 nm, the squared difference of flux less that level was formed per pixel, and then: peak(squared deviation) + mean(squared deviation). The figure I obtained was 0.6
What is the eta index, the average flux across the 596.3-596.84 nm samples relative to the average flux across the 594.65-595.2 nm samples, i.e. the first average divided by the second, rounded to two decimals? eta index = 1.00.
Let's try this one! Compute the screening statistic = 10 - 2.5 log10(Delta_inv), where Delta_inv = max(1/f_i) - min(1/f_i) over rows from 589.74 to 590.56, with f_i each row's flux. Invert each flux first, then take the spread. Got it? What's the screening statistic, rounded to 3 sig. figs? 15.9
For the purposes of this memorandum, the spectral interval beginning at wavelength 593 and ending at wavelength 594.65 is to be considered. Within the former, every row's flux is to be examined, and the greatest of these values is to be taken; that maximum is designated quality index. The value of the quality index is 21.09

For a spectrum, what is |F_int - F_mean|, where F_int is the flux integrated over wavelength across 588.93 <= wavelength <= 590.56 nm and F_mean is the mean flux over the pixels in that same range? 11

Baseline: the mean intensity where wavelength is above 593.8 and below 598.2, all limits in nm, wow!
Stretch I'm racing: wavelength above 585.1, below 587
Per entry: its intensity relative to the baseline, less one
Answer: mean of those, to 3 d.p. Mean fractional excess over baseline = -0.027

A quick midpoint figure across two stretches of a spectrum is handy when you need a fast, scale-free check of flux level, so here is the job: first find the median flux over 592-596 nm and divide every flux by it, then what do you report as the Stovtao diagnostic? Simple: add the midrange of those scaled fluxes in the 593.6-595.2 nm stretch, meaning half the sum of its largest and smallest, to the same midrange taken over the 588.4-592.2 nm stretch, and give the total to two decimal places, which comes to 1.91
